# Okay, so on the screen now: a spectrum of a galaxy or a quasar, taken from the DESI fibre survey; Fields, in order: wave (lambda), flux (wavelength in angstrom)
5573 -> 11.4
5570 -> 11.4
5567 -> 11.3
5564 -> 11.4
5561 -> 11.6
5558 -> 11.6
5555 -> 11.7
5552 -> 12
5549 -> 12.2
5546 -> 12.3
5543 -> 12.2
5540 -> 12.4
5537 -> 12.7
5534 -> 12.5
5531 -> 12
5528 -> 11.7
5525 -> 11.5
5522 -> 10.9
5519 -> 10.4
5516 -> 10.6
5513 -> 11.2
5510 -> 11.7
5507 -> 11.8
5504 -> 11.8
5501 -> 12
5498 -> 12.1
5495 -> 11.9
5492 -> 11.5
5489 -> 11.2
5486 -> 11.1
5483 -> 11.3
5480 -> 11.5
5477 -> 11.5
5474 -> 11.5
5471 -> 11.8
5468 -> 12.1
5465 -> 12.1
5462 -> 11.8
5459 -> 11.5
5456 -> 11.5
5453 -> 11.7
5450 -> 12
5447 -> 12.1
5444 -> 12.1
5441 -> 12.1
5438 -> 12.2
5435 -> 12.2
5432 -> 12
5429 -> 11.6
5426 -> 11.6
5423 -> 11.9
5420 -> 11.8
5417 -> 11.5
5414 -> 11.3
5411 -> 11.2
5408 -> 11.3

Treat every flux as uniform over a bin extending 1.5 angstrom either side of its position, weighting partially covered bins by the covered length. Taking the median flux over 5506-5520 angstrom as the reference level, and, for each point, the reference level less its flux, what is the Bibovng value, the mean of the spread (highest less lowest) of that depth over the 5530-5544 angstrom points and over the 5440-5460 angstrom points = 0.65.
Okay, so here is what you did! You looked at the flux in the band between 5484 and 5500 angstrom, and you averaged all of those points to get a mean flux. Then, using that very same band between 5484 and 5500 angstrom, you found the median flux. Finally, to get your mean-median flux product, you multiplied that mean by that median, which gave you 133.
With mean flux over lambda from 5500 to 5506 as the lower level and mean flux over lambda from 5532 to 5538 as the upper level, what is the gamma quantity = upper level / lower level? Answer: 1.06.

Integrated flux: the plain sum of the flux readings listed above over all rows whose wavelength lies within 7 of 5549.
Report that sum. 60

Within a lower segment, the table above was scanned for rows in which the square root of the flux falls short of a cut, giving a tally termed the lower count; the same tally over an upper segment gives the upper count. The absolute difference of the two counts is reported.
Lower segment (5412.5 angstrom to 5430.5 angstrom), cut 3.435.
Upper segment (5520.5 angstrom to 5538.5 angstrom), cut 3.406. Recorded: 2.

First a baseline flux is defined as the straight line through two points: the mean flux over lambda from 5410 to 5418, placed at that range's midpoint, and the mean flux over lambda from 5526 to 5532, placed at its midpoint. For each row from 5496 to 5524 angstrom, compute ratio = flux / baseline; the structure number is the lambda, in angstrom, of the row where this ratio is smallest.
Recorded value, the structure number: 5519 angstrom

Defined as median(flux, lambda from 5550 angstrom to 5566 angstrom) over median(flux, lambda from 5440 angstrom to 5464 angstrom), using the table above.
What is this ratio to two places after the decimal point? 0.97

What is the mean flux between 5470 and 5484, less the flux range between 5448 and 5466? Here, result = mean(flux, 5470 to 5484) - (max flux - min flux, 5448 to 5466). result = 10.92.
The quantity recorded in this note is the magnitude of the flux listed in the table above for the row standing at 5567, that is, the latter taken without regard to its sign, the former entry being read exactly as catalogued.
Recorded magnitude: 11.3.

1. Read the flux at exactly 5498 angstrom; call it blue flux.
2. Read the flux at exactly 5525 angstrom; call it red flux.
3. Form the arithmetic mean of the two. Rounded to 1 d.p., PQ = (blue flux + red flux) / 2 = 11.8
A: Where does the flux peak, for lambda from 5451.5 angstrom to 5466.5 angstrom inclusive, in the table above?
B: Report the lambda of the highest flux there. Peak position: 5465 angstrom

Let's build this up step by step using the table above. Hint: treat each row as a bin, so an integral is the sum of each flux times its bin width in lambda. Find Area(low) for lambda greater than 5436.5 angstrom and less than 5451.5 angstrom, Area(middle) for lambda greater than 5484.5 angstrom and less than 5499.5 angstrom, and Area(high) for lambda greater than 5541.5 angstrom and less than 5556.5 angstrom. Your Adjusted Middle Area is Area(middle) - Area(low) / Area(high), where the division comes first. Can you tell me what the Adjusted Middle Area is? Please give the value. 172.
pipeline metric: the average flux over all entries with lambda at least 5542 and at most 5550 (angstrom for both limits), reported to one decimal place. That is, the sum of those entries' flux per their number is 12.2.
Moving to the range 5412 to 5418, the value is 11.4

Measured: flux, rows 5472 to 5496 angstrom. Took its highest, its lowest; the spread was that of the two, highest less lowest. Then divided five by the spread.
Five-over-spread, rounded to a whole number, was 6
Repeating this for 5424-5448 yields 8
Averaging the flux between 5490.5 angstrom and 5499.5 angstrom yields 11.8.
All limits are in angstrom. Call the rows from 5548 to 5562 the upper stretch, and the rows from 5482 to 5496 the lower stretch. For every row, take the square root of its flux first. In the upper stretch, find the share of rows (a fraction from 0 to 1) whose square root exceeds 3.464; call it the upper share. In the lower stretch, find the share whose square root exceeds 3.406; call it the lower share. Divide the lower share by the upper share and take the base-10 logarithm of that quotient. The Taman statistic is -0.30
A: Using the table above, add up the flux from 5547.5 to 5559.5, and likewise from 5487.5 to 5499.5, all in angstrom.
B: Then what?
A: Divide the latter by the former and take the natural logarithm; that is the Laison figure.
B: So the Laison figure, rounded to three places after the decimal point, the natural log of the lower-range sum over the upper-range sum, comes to -0.017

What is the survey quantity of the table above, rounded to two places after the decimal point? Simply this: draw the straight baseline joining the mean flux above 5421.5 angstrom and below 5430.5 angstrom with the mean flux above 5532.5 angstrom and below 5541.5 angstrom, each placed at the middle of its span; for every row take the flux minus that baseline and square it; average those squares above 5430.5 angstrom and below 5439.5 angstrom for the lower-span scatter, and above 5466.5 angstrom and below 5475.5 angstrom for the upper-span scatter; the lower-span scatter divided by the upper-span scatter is 1.11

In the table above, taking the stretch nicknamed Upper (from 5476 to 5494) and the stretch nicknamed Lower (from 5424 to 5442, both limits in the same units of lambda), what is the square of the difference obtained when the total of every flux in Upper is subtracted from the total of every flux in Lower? 13.0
